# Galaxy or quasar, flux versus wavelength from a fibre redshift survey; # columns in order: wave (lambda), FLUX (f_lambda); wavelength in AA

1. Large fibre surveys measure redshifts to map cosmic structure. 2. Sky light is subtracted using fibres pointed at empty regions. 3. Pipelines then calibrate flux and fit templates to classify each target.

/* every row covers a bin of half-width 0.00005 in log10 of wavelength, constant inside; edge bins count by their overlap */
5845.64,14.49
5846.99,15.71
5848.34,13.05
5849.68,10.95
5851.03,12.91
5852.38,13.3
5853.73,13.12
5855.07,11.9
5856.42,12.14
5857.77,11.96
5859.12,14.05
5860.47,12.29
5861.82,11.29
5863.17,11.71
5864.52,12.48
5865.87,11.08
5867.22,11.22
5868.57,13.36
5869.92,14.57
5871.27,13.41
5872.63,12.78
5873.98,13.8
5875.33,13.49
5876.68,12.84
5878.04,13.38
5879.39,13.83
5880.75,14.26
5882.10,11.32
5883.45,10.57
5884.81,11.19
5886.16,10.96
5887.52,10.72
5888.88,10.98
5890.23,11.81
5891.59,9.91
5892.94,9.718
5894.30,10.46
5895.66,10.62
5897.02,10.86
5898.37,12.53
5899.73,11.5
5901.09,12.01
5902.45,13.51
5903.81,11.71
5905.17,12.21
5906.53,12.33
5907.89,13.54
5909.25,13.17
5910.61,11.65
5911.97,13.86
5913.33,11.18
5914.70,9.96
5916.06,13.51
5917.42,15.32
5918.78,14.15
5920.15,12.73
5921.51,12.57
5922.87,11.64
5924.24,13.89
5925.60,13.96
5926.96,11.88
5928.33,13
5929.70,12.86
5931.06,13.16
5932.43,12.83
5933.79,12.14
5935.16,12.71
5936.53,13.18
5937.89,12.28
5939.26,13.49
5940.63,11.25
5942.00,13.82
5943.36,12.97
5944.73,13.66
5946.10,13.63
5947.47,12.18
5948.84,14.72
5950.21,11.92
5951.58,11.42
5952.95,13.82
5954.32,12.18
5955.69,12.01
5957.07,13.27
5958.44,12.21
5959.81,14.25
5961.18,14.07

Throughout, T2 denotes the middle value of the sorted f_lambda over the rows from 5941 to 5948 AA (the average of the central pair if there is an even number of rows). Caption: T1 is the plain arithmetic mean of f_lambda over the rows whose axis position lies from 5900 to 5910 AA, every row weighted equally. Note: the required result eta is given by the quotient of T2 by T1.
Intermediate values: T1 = 12.6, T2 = 13.6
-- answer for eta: 1.08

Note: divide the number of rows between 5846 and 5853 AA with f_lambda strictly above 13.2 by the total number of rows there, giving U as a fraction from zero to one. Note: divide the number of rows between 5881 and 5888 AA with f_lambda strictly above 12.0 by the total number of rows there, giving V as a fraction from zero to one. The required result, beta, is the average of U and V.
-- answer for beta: 0.20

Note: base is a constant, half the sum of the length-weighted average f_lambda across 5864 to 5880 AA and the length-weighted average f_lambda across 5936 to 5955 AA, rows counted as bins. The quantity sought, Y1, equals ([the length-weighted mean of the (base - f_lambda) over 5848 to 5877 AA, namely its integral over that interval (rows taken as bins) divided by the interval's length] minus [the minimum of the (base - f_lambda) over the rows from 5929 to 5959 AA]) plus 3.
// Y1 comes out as 5.1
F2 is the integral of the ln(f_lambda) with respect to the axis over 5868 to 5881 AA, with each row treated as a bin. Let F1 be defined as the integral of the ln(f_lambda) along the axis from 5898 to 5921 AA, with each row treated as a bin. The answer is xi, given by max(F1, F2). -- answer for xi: 58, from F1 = 58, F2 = 34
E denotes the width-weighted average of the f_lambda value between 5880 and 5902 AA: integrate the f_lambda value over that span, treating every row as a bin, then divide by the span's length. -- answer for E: 11.2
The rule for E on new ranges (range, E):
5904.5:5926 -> 12.8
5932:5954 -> 12.9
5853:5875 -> 12.6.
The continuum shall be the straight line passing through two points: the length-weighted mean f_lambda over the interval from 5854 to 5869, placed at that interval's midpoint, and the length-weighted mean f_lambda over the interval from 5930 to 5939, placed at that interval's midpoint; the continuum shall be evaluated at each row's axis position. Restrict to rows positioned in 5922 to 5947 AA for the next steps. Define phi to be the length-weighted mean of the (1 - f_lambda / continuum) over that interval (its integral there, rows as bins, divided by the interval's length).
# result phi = -0.01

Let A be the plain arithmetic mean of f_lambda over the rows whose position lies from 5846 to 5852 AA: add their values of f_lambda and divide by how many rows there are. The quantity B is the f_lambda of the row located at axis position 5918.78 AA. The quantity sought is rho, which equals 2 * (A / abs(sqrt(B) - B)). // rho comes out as 2.53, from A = 13.2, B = 14.15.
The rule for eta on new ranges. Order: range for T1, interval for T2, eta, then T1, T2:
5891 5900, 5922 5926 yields 1.29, 10.8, 13.9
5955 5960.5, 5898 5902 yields 0.93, 12.9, 12.0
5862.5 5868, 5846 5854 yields 1.13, 11.6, 13.1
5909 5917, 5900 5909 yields 1.00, 12.2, 12.3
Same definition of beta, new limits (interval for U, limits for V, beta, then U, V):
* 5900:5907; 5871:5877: 0.60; 0.2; 1.00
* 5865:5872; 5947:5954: 0.60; 0.6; 0.60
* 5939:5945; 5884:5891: 0.30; 0.6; 0.00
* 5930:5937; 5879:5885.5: 0.20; 0.0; 0.40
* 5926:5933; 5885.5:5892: 0.00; 0.0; 0.00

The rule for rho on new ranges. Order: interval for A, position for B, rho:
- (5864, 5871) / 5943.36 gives 2.68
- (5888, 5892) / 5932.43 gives 2.36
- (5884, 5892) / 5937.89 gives 2.49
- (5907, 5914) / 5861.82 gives 3.20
